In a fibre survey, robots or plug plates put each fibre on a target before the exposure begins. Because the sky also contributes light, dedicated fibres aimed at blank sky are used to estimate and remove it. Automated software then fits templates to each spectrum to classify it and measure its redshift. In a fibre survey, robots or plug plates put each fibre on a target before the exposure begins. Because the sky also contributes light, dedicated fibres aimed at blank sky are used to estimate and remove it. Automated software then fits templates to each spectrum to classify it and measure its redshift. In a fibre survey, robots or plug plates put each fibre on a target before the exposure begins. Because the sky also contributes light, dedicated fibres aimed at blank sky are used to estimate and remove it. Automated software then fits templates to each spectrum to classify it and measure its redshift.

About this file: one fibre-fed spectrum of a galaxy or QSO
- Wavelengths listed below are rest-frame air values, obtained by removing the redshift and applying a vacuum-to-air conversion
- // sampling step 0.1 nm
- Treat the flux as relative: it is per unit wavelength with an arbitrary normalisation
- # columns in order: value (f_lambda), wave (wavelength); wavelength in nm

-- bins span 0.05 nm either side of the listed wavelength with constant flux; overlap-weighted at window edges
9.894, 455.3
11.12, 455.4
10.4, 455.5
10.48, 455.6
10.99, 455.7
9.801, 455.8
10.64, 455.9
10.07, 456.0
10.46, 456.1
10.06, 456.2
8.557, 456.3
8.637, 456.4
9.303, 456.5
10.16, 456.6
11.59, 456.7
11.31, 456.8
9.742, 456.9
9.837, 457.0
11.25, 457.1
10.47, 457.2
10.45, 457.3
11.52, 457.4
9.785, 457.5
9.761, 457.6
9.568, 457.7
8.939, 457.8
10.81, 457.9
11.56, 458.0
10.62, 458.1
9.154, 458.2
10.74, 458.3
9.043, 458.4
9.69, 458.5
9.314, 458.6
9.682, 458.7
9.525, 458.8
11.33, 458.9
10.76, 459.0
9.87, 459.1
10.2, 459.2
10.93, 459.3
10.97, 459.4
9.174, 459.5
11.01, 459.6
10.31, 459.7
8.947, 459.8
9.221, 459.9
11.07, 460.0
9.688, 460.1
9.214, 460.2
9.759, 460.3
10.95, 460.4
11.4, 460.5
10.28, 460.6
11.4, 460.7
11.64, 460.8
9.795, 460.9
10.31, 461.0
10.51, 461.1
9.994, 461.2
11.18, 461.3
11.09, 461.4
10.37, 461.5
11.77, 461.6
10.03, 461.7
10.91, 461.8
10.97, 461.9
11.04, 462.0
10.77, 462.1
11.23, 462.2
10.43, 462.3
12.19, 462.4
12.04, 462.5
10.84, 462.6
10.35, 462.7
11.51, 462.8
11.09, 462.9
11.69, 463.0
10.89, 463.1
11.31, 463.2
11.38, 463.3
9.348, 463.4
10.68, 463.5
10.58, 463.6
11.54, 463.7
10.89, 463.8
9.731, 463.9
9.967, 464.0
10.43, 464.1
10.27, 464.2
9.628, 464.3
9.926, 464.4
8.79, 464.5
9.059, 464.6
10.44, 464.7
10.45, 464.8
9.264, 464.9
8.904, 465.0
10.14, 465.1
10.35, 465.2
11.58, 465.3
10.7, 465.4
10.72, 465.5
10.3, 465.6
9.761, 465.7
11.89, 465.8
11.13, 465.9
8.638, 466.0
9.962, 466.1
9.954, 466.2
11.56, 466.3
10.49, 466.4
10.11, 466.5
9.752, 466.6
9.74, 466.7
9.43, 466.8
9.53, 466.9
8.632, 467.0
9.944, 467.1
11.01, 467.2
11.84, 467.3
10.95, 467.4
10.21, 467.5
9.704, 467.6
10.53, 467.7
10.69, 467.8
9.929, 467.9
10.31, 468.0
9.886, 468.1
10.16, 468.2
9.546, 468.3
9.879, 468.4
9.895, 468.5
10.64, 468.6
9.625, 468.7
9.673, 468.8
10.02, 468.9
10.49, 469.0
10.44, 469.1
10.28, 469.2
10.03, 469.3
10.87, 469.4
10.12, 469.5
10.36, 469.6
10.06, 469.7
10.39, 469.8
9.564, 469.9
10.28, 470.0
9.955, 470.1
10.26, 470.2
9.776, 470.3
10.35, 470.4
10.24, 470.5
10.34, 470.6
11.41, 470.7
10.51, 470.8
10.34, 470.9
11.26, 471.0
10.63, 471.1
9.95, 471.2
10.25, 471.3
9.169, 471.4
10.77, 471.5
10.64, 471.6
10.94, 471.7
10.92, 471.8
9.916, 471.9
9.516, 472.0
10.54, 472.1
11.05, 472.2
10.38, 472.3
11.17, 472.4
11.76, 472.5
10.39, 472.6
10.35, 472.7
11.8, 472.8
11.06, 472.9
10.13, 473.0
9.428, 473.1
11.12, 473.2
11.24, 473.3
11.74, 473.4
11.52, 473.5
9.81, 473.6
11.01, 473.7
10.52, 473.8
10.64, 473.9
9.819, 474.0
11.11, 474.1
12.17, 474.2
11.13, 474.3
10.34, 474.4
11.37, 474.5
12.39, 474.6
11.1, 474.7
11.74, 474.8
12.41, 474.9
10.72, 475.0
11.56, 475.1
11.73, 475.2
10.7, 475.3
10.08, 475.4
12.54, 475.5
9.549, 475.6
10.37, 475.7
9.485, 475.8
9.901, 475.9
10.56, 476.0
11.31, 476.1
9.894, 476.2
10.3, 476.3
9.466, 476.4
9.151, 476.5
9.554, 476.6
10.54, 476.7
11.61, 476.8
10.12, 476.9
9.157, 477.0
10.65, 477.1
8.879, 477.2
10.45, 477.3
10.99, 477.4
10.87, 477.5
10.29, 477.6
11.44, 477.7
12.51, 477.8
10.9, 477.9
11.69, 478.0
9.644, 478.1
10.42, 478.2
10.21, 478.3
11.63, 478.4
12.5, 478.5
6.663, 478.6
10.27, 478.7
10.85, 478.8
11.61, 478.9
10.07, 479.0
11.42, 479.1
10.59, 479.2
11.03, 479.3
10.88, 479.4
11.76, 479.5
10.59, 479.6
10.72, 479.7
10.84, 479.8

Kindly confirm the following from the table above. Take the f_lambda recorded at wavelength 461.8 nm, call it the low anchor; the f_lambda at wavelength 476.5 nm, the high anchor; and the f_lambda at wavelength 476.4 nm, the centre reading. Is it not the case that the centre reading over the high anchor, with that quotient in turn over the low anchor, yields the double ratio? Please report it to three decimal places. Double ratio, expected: 0.095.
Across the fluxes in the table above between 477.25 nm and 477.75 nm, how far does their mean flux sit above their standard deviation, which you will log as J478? 10.4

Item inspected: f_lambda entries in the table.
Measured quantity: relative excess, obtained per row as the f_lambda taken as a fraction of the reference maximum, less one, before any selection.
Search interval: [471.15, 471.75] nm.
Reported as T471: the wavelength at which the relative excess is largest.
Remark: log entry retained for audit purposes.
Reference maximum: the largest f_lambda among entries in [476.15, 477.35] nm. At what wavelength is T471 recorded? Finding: 471.7 nm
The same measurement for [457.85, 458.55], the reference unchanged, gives 458.0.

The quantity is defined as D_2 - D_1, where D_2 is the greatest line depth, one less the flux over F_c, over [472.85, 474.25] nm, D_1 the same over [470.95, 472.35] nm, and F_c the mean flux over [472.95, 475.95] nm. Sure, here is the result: -0.024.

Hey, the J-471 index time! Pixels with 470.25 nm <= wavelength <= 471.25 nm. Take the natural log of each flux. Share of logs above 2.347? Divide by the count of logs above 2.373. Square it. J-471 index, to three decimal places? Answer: 0.040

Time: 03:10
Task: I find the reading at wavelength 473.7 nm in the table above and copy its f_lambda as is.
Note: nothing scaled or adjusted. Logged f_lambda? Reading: 11.01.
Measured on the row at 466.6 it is 9.752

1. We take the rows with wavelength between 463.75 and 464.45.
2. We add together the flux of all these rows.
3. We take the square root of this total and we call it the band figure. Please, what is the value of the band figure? 8.4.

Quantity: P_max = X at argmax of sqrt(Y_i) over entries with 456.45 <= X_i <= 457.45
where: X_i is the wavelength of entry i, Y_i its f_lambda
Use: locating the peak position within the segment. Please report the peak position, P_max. 456.7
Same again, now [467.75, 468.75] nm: 467.8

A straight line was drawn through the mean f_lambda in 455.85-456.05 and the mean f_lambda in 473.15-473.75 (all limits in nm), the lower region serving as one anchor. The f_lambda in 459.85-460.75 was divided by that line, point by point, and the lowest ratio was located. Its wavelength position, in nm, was 460.2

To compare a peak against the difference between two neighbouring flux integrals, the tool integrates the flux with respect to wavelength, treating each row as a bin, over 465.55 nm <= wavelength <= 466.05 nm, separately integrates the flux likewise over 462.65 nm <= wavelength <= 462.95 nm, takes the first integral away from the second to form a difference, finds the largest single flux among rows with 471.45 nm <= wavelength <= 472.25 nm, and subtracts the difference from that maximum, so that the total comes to 12.9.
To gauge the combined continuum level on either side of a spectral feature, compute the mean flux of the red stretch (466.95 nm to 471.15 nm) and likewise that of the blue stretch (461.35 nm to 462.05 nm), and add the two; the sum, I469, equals 21.1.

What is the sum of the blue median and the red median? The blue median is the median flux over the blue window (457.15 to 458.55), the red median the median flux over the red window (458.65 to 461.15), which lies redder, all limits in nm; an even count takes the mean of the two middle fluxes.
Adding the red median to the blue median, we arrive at 20.4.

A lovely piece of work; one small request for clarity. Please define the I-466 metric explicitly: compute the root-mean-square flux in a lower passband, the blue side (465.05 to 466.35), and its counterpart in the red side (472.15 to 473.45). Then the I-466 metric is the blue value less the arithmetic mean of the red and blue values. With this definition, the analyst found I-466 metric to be -0.2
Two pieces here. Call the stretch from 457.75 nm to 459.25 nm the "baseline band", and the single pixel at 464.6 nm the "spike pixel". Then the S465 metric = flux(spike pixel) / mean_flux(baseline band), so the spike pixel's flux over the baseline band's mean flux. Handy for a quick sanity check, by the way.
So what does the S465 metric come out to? 0.90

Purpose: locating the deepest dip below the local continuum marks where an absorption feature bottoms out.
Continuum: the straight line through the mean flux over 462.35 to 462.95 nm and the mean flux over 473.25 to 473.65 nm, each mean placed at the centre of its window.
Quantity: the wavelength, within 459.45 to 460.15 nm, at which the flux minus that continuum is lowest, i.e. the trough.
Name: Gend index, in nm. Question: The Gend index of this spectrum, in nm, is 459.8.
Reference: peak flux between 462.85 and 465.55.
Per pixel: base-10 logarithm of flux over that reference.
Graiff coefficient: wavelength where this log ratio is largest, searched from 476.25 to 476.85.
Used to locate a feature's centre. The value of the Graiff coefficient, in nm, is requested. 476.8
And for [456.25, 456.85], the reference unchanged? 456.7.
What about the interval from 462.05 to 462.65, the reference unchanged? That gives 462.4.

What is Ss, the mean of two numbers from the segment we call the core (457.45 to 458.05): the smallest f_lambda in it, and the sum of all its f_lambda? 34.7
